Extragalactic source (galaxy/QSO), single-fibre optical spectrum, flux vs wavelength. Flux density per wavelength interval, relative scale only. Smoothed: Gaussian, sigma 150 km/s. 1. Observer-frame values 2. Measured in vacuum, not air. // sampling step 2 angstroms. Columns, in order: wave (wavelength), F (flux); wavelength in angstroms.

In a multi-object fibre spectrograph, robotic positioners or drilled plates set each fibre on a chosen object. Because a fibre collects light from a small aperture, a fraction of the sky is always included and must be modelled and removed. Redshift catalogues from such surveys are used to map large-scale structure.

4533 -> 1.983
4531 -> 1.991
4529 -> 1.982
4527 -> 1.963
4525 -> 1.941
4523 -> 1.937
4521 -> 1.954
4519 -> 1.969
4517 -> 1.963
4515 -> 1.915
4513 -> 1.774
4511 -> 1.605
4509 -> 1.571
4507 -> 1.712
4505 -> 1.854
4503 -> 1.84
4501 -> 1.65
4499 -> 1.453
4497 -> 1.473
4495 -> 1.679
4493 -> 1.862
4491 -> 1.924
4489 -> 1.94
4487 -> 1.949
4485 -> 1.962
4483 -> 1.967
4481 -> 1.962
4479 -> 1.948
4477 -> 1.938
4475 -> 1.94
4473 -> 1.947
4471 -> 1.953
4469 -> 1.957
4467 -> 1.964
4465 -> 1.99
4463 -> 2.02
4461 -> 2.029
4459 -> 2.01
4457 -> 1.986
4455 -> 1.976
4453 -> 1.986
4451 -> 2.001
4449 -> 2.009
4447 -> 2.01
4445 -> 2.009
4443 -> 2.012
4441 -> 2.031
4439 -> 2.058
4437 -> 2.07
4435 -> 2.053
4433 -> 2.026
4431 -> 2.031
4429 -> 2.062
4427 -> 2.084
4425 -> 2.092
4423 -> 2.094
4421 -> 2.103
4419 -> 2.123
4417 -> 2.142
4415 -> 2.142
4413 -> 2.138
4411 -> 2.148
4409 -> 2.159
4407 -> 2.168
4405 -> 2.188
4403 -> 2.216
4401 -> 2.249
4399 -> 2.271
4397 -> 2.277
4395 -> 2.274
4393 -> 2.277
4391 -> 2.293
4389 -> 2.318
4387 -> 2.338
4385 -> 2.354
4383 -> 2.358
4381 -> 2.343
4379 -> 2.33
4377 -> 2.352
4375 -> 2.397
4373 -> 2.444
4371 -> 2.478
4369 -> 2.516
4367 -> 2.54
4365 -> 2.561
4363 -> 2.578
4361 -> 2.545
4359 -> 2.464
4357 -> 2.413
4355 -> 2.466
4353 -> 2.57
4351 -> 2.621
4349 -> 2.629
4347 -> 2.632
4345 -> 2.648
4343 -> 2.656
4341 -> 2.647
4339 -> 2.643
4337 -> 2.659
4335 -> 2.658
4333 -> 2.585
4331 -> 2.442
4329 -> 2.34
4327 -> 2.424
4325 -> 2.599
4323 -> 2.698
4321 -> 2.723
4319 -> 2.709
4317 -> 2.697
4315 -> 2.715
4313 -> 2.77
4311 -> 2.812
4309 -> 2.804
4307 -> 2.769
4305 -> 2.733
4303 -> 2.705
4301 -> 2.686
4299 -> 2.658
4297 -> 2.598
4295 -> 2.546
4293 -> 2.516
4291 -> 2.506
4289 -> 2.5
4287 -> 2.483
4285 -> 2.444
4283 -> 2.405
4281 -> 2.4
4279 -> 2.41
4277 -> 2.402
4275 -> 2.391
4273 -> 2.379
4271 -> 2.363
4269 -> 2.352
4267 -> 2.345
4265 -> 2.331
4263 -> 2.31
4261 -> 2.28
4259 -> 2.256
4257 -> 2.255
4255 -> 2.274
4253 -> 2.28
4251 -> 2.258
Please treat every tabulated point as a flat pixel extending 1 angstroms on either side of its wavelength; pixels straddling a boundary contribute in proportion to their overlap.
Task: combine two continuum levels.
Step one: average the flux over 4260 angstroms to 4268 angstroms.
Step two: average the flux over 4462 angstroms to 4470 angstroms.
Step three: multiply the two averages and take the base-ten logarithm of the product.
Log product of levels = 0.66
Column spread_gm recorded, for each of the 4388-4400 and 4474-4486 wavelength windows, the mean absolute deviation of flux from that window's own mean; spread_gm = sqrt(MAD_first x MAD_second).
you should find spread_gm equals 0.012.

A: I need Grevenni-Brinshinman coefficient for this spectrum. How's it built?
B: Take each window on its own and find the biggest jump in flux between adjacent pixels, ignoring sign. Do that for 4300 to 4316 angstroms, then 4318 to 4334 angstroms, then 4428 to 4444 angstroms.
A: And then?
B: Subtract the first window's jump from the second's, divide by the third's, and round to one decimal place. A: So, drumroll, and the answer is 3.9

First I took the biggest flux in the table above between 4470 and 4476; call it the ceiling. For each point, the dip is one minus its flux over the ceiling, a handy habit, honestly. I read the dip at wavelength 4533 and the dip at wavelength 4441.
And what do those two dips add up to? -0.1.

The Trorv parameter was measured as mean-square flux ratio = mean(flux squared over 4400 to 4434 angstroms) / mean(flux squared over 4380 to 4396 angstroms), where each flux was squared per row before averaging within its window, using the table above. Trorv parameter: 0.8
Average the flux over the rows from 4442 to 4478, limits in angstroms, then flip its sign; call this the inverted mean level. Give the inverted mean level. -1.99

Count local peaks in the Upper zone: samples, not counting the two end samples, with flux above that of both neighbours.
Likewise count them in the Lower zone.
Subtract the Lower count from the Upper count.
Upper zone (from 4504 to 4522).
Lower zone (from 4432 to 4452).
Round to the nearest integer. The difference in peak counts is -1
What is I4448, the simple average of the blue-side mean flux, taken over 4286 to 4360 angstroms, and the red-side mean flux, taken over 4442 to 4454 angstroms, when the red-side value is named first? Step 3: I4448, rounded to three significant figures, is 2.31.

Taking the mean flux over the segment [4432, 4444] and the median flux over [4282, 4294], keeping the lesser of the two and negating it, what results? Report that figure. -2.042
